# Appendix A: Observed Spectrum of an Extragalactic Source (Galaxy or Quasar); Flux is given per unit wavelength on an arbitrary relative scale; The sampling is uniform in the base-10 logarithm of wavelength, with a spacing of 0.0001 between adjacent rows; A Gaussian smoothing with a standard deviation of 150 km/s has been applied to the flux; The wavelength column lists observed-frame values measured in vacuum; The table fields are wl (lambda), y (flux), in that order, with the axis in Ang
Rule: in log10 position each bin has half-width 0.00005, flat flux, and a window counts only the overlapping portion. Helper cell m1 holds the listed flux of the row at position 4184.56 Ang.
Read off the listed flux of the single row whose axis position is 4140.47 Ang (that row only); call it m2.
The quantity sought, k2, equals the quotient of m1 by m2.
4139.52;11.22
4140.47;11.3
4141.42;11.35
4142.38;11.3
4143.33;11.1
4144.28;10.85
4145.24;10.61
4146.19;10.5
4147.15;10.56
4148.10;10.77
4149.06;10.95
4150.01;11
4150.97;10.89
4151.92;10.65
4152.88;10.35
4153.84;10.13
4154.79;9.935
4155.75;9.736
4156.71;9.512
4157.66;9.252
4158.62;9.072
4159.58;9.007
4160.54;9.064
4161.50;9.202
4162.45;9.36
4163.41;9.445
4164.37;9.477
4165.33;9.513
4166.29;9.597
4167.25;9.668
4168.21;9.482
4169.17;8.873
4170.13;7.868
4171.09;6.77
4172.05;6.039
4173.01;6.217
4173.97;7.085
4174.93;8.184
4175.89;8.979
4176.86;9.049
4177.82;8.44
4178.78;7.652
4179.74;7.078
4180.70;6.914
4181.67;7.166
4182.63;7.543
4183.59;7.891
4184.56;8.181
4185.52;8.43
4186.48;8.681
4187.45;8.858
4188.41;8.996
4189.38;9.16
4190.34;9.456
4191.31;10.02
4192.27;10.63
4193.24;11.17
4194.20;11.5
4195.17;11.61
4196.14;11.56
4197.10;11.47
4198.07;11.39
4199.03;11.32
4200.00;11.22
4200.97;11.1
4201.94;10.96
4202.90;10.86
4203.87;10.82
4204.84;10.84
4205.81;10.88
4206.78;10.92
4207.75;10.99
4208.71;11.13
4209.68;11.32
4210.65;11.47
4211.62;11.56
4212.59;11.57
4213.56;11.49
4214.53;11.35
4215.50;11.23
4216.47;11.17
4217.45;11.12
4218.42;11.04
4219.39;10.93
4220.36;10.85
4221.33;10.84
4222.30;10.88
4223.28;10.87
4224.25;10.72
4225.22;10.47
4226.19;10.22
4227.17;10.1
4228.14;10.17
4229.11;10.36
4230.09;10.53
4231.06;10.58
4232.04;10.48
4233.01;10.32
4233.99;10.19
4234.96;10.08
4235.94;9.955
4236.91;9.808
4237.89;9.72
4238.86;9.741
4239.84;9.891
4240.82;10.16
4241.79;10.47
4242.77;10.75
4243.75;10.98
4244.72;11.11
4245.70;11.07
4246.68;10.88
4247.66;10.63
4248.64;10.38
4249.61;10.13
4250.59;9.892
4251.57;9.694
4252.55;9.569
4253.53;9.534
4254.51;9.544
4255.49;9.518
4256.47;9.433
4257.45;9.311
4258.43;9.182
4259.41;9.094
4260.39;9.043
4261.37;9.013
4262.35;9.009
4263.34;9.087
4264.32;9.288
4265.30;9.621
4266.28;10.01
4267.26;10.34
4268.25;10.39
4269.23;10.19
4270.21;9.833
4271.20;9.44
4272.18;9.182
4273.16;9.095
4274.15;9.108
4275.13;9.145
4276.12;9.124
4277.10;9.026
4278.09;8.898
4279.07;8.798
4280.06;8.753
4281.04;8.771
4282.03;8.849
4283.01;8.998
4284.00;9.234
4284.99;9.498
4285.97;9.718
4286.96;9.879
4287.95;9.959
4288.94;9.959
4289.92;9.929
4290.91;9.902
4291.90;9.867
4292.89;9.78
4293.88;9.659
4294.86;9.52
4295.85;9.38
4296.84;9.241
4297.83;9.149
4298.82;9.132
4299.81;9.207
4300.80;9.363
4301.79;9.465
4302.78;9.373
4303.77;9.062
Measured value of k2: 0.72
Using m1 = 8.181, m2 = 11.3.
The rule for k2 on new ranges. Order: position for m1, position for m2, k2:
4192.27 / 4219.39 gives 0.97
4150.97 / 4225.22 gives 1.04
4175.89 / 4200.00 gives 0.80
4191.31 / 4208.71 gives 0.90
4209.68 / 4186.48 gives 1.30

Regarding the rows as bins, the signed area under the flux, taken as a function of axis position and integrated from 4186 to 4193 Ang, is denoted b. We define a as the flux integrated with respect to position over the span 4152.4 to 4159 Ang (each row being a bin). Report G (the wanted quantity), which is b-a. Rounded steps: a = 64.2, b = 66.2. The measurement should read 2.0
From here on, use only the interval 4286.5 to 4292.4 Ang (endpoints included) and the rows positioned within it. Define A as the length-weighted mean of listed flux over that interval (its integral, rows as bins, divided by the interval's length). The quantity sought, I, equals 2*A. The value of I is 19.8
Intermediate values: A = 9.9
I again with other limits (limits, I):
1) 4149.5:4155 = 21.1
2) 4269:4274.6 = 18.9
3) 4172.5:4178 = 15.9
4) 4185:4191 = 17.9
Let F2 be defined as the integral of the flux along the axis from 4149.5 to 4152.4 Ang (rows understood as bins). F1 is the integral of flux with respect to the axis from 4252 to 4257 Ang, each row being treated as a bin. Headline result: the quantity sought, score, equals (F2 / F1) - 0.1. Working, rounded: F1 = 48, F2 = 32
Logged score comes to 0.6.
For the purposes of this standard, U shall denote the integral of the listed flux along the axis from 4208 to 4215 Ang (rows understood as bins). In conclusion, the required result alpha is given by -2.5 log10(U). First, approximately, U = 80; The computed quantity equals -4.76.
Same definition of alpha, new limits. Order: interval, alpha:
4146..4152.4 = -4.60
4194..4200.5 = -4.68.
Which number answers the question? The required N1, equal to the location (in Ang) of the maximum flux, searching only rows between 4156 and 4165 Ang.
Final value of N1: 4156.71 Ang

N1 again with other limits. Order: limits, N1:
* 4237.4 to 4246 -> 4244.72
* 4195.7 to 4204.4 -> 4196.14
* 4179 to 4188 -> 4187.45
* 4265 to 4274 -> 4268.25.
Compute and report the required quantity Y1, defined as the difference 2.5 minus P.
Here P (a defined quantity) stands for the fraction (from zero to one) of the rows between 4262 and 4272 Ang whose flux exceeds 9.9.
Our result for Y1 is 2.1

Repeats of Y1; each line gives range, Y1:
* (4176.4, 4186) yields 2.5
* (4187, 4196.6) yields 1.9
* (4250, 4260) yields 2.5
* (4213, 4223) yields 1.5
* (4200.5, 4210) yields 1.5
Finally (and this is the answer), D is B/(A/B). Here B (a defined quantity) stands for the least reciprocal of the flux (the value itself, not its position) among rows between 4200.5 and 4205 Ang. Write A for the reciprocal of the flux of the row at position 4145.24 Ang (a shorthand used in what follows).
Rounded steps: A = 0.094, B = 0.090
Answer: 0.086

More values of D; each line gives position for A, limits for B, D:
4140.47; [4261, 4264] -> 0.137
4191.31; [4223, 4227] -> 0.085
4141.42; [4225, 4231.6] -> 0.101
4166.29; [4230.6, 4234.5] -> 0.086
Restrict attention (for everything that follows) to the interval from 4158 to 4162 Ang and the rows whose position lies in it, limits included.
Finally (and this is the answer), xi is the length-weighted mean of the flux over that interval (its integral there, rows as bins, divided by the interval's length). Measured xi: 9.1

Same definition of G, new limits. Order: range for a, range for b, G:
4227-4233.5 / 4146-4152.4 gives 1.5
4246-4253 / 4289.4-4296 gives -7.0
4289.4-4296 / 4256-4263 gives -0.3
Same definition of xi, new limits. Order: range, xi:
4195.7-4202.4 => 11.3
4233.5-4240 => 9.9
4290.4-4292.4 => 9.9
